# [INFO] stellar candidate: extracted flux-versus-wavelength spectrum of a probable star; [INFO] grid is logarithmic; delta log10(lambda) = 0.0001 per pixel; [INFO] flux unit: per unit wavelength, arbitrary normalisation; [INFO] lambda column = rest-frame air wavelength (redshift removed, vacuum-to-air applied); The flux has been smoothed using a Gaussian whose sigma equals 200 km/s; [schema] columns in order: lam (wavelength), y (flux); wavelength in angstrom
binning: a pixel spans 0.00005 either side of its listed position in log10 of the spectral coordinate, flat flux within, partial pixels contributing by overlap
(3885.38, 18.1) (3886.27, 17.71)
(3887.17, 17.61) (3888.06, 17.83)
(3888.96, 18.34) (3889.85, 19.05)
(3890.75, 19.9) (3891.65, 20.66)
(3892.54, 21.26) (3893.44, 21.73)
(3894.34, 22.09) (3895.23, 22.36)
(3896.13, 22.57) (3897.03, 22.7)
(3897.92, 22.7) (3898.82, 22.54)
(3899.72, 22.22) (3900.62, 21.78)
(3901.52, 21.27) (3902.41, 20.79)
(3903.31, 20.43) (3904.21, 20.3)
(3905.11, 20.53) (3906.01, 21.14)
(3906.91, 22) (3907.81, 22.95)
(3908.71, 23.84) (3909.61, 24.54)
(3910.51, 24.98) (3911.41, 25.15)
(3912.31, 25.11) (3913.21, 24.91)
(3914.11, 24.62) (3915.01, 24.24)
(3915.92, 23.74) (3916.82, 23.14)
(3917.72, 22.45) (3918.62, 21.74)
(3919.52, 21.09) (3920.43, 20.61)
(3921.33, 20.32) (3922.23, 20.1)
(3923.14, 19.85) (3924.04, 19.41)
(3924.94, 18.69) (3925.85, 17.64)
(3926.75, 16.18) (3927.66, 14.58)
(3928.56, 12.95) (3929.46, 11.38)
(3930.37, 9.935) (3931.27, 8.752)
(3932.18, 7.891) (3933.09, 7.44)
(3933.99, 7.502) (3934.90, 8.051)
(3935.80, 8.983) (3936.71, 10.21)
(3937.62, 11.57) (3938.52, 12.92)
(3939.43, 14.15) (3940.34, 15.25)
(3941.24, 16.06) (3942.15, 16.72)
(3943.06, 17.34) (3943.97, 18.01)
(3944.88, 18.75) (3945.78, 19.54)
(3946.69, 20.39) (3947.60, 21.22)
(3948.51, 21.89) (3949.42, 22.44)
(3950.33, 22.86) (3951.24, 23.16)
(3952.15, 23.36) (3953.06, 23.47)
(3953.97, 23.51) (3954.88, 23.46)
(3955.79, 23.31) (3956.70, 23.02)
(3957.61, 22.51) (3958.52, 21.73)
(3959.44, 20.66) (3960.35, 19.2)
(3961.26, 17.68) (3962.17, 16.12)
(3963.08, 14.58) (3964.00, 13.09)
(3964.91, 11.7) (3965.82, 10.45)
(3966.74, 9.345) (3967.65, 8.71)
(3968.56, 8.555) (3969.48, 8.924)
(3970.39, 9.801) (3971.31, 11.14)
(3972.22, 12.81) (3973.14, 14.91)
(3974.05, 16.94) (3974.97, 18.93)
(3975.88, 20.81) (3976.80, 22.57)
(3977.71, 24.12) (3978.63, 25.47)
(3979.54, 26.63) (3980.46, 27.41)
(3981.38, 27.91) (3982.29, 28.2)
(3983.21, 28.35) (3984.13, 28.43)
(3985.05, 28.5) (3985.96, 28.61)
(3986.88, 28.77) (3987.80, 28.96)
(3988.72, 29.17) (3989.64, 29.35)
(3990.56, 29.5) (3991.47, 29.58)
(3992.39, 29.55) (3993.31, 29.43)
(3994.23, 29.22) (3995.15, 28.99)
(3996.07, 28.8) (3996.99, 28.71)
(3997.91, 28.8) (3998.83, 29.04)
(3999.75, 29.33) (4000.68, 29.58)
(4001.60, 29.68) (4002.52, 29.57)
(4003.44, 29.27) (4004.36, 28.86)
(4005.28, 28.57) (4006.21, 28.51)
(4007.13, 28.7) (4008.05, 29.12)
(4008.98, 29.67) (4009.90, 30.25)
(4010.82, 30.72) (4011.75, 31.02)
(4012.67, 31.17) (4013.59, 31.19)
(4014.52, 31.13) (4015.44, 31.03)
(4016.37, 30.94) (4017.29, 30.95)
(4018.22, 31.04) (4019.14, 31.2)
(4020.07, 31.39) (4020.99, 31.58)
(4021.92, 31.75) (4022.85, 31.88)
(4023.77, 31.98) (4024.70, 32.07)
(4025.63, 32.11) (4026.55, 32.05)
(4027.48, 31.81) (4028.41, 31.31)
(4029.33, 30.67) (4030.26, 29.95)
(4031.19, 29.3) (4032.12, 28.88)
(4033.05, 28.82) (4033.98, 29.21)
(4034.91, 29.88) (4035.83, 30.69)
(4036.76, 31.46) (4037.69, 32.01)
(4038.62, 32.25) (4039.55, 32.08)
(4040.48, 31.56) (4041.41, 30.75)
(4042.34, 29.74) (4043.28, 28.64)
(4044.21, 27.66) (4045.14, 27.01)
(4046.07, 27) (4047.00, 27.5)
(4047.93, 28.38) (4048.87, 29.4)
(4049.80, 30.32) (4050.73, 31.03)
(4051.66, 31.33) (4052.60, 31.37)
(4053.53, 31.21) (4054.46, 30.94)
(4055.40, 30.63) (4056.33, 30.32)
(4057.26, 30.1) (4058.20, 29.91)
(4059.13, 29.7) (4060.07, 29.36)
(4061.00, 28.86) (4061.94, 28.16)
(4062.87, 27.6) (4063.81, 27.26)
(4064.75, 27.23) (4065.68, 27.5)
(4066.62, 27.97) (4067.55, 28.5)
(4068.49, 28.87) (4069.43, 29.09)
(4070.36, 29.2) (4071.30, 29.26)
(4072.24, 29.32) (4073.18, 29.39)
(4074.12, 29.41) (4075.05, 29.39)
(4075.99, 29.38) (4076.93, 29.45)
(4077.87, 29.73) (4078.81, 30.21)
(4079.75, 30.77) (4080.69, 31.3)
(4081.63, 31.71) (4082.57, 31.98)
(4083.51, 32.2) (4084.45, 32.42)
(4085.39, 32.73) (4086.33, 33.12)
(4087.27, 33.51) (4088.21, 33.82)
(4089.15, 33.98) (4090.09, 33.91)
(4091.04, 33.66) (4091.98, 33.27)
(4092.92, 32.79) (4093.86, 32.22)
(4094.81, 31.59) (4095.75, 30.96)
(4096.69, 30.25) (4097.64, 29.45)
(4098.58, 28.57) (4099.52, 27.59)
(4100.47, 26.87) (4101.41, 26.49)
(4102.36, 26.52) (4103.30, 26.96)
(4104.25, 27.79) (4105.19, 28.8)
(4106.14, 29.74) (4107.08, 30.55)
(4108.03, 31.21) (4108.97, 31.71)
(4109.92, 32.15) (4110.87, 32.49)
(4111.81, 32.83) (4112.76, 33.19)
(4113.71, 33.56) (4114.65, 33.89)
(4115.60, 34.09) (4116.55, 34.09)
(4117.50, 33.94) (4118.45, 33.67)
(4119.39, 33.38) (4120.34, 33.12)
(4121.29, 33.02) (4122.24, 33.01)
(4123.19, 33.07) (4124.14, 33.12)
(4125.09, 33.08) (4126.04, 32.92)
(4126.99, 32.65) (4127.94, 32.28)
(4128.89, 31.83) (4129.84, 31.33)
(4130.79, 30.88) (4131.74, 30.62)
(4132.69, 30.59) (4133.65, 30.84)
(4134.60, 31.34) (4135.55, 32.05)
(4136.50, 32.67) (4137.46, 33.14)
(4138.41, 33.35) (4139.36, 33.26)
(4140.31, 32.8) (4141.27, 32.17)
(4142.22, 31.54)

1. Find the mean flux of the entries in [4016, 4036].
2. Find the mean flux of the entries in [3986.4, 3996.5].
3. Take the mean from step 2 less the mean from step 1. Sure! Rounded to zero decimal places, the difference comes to -2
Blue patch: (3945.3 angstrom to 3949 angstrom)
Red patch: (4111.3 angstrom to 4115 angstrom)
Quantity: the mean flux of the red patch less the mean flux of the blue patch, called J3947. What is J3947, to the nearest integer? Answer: 13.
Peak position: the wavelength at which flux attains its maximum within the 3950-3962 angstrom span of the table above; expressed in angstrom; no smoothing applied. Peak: 3953.97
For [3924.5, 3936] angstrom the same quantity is 3924.94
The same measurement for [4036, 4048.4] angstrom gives 4038.62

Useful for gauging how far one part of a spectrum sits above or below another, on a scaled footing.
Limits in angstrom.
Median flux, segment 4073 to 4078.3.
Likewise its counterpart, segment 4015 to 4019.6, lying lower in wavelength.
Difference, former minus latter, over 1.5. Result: -1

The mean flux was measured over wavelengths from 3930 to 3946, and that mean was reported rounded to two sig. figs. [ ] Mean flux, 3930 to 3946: 13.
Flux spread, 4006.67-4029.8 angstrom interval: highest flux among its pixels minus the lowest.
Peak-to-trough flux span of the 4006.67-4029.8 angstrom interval 3.4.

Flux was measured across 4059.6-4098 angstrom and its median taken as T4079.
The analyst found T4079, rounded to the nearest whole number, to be 30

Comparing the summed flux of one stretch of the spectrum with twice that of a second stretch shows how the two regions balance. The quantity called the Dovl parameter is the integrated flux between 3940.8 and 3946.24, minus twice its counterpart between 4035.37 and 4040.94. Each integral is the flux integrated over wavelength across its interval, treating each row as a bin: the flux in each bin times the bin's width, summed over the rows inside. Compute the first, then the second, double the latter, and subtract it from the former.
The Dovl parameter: -257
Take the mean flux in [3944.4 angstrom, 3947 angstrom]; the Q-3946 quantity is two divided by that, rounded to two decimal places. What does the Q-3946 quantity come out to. 0.10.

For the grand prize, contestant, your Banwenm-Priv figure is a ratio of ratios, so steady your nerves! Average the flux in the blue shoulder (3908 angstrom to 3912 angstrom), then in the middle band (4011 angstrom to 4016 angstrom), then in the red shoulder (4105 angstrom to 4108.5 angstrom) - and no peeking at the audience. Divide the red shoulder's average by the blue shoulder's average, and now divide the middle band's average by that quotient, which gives 25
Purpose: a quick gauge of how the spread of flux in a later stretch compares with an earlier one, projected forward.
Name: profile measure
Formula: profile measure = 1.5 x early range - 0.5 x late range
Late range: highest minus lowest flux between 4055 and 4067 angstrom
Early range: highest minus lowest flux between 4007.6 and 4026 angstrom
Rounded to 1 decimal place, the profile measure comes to 2.8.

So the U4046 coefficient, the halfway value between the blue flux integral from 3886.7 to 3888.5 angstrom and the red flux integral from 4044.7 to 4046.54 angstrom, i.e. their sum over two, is 41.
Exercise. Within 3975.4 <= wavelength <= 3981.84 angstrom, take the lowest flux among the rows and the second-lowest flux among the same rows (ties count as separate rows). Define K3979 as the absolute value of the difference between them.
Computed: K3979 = 1.8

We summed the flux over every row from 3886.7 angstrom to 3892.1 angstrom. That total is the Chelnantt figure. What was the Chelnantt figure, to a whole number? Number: 113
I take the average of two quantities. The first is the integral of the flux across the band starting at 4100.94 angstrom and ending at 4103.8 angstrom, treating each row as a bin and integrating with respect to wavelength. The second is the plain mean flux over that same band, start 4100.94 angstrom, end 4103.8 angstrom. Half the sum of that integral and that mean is 51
